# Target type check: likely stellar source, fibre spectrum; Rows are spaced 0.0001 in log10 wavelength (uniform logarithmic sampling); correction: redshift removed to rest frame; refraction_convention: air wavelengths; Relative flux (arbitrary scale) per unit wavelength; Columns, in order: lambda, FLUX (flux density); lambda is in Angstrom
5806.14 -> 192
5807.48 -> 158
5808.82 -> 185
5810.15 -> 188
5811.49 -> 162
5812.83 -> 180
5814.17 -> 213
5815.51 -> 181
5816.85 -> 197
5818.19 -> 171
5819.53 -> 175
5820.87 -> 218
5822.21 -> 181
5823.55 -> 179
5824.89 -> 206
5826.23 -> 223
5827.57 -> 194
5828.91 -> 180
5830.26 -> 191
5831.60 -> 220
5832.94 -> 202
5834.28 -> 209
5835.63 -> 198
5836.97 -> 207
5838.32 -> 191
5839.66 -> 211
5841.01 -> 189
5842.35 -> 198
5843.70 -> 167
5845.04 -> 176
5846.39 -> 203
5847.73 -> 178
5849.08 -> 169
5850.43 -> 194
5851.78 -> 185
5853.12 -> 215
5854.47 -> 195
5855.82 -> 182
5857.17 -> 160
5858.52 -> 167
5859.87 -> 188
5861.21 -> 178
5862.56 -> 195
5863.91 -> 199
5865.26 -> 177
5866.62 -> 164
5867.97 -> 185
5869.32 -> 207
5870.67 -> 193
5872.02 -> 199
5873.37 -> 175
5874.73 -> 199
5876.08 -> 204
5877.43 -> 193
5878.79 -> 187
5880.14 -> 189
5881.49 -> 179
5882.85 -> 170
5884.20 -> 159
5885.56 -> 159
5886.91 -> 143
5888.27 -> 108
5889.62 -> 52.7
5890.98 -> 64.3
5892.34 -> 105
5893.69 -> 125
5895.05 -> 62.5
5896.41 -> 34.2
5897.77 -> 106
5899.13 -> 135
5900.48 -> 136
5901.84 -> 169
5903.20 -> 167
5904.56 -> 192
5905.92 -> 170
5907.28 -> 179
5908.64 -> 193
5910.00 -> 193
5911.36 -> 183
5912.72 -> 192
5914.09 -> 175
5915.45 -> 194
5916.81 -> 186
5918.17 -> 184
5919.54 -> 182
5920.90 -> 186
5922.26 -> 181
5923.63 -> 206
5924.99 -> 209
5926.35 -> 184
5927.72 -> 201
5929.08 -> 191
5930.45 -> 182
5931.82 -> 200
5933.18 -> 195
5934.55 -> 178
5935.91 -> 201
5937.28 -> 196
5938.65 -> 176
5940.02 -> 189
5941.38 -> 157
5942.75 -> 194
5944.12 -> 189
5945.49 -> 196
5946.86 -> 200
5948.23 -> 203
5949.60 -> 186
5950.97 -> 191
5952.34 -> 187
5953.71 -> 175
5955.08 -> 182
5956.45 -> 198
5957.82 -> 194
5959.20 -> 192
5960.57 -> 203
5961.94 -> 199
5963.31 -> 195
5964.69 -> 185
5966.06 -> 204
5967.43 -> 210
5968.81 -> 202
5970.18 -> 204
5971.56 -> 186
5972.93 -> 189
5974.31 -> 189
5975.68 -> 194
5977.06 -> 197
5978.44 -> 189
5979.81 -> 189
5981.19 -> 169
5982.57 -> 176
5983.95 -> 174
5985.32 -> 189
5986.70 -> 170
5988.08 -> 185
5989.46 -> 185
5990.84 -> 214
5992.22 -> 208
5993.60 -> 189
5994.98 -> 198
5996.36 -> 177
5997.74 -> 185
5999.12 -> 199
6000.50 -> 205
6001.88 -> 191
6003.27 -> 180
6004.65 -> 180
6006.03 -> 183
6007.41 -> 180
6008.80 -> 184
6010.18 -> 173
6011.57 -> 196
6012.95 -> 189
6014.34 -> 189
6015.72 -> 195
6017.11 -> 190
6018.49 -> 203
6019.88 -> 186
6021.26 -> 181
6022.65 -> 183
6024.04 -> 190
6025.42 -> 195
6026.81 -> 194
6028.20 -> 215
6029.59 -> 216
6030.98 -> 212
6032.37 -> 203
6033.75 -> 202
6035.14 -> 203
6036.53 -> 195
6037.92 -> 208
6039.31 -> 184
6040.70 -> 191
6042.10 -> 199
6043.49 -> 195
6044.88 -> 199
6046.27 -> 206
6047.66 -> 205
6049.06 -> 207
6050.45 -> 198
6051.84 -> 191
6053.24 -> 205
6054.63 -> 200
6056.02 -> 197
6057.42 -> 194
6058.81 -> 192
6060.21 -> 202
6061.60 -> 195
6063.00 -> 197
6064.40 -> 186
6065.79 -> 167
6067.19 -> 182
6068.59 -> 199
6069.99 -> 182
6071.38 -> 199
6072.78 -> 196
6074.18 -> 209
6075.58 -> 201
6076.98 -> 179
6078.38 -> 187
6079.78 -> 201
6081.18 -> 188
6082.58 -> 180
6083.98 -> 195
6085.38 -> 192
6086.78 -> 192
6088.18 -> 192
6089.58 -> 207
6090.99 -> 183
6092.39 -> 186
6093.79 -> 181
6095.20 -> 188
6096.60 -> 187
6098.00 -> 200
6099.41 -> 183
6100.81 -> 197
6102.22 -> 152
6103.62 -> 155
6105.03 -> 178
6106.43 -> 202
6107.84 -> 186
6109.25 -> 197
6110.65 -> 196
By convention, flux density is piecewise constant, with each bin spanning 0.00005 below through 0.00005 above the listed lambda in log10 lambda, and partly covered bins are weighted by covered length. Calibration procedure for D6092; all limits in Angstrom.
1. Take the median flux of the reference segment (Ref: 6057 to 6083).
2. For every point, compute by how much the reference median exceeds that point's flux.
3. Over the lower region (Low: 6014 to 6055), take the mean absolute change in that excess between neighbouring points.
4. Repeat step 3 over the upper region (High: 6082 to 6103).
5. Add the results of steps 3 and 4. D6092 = 19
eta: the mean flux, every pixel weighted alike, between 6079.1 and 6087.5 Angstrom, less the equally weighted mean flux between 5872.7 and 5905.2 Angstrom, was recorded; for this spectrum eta 49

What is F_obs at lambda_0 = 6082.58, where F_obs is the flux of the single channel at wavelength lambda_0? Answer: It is 180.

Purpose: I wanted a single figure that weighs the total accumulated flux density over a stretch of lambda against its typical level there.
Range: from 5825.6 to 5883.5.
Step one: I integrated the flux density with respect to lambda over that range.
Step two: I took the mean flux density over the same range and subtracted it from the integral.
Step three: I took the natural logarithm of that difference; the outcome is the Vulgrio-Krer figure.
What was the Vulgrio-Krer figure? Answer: 9.3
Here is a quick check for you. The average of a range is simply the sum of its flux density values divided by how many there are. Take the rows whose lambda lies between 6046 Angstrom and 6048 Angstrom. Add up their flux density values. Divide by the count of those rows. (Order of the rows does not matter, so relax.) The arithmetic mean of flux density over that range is 206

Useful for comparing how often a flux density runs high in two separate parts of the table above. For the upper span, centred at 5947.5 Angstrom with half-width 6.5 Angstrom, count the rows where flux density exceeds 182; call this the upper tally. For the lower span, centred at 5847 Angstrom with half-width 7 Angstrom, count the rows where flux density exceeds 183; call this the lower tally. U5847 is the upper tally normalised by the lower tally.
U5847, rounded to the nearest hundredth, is 1.33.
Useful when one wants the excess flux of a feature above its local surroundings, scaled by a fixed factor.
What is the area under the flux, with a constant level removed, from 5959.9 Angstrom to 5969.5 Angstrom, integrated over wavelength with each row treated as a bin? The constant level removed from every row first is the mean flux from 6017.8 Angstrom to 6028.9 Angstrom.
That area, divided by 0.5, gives 122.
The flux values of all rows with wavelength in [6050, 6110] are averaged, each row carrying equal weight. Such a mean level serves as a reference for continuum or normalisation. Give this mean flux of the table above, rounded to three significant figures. 190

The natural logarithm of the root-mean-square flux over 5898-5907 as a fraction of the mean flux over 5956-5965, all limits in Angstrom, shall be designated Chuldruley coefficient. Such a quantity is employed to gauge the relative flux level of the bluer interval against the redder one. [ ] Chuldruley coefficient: -0.18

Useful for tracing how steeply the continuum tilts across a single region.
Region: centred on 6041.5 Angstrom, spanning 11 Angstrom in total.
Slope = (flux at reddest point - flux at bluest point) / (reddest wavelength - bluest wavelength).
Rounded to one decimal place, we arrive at 1.1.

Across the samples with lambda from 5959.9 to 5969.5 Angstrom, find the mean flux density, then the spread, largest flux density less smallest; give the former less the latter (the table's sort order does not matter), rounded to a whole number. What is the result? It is 175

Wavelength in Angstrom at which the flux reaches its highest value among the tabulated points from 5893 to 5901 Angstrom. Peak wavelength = 5900.48 Angstrom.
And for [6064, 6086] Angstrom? 6074.18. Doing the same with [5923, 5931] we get 5924.99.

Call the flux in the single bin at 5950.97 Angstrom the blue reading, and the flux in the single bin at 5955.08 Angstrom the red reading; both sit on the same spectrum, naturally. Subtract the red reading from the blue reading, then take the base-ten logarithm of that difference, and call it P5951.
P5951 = 0.95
